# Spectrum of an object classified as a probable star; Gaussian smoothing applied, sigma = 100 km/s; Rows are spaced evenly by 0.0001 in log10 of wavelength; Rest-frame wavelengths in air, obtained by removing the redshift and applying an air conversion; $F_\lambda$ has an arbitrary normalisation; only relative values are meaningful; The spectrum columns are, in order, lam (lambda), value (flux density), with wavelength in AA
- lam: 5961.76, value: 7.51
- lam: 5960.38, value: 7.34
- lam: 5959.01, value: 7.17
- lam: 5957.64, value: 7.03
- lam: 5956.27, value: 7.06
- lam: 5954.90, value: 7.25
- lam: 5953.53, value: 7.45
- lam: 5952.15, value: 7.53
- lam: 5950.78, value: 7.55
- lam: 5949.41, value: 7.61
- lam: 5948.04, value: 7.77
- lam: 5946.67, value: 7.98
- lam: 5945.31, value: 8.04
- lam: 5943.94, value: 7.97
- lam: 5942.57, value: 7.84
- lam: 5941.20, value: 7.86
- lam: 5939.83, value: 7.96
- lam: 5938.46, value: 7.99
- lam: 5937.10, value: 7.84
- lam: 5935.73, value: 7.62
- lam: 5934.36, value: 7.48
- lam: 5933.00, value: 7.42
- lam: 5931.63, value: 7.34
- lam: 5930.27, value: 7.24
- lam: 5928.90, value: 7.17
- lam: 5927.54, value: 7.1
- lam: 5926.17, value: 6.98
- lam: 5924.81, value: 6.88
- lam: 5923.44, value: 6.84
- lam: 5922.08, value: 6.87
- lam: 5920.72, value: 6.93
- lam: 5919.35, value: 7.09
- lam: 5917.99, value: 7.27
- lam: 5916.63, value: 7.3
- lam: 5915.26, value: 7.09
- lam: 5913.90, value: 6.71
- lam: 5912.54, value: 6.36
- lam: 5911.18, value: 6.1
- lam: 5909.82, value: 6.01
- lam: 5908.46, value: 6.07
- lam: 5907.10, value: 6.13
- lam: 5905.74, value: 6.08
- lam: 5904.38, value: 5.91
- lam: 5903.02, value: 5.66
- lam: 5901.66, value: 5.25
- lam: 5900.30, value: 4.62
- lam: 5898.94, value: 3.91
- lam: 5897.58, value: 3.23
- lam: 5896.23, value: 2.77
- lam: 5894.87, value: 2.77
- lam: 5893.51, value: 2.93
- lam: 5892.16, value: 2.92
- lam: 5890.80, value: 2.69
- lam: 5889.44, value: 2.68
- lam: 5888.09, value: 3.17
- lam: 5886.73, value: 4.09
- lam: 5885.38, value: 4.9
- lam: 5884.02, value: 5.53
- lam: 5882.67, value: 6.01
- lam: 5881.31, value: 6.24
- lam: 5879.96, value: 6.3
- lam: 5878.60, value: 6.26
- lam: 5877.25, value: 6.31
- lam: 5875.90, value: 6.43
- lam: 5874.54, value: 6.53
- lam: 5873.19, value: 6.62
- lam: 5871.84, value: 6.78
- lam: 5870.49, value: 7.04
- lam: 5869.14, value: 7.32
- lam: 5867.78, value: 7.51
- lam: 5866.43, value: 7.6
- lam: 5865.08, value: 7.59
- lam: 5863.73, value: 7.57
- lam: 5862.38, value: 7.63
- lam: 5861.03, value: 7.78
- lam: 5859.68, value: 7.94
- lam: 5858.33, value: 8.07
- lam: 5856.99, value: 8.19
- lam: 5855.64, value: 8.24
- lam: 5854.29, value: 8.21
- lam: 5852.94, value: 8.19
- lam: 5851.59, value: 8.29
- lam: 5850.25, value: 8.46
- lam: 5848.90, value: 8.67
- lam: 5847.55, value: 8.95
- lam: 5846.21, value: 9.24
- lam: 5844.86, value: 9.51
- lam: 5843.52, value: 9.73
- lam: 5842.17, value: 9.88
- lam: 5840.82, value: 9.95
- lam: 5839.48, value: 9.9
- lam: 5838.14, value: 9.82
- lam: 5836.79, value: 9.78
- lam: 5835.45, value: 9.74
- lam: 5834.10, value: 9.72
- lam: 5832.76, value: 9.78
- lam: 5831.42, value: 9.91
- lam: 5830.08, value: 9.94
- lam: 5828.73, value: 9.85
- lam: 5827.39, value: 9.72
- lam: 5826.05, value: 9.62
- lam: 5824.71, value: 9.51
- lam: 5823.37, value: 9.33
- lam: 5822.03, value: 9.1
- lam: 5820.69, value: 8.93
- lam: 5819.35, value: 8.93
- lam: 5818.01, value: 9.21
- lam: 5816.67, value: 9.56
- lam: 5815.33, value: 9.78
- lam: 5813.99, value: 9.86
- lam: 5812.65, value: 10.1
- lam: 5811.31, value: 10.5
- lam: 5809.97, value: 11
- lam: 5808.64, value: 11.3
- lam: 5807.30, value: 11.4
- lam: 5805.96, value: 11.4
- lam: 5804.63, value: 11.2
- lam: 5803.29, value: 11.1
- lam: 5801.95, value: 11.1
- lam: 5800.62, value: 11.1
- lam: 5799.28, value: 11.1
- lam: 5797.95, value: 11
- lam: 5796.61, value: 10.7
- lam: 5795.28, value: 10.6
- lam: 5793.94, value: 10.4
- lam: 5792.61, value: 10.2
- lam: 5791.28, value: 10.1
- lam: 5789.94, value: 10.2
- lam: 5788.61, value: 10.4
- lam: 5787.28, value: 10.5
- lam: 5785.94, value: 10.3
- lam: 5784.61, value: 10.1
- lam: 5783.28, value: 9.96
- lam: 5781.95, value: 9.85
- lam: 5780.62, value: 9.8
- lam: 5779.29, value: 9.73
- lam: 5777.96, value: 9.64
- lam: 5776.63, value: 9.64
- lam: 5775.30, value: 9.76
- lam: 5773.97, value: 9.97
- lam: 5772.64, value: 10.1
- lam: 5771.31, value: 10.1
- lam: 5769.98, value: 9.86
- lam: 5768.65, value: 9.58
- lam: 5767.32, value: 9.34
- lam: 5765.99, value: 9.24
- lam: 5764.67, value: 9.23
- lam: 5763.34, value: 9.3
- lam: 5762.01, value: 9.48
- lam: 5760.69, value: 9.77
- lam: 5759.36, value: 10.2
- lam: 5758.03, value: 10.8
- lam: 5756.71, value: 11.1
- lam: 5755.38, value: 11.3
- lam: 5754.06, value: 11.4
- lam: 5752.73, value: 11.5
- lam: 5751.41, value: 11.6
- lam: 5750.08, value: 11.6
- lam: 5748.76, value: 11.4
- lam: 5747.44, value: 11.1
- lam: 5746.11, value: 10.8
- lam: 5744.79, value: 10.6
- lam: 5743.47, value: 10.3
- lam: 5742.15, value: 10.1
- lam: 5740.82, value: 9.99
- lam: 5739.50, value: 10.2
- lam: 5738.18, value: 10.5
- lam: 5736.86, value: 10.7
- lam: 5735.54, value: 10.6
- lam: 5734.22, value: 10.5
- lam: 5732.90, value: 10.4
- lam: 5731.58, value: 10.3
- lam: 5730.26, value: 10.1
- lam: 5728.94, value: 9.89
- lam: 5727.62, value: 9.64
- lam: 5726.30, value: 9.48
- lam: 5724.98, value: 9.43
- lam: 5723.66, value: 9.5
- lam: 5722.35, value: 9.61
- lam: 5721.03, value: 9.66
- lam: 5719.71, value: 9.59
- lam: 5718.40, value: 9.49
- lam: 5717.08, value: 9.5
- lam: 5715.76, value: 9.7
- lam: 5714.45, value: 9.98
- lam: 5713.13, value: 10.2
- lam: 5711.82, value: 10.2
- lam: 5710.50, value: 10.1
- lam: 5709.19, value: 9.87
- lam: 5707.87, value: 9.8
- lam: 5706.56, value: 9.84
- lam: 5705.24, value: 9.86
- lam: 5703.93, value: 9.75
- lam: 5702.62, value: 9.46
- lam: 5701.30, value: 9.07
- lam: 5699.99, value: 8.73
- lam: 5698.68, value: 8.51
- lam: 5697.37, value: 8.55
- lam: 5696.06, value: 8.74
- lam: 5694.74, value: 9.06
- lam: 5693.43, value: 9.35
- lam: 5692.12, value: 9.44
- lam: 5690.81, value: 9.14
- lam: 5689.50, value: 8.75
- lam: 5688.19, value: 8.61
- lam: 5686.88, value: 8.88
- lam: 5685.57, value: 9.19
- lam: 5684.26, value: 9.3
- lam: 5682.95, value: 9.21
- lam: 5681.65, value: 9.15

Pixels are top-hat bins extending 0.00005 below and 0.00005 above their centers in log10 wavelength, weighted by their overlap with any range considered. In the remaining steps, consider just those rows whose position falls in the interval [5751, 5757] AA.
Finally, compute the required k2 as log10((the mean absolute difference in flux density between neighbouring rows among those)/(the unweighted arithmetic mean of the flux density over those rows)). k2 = -2.0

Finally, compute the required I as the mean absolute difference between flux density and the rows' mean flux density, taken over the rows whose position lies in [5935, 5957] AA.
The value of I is 0.24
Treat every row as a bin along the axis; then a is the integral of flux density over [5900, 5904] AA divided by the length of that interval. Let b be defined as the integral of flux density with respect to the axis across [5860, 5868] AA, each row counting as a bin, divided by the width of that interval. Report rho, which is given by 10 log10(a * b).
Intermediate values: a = 5.3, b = 7.6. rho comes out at 16.1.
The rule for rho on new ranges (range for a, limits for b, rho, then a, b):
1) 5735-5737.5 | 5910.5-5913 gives 18.2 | 10.7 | 6.2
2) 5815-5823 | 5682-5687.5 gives 19.3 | 9.2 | 9.2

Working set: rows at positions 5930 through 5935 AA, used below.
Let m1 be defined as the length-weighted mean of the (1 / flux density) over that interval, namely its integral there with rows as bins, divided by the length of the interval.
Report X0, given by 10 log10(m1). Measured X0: -8.7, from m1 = 0.14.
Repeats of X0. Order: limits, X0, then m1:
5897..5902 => -6.1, 0.25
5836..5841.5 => -9.9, 0.10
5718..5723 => -9.8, 0.10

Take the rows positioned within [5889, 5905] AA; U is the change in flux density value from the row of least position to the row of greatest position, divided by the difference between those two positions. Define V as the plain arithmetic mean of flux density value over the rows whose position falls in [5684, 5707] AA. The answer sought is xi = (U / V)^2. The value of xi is 0.0006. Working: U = 0.22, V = 9.1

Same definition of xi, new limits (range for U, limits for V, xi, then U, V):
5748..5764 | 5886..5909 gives 0.0012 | -0.14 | 4.2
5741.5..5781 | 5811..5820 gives 0.0000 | -0.01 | 9.7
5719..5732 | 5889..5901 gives 0.0004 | 0.06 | 3.2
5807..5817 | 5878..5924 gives 0.0014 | -0.20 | 5.3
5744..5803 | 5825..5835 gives 0.0000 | 0.01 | 9.8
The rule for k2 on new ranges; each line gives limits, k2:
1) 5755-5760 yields -1.5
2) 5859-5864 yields -1.8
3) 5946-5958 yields -1.8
